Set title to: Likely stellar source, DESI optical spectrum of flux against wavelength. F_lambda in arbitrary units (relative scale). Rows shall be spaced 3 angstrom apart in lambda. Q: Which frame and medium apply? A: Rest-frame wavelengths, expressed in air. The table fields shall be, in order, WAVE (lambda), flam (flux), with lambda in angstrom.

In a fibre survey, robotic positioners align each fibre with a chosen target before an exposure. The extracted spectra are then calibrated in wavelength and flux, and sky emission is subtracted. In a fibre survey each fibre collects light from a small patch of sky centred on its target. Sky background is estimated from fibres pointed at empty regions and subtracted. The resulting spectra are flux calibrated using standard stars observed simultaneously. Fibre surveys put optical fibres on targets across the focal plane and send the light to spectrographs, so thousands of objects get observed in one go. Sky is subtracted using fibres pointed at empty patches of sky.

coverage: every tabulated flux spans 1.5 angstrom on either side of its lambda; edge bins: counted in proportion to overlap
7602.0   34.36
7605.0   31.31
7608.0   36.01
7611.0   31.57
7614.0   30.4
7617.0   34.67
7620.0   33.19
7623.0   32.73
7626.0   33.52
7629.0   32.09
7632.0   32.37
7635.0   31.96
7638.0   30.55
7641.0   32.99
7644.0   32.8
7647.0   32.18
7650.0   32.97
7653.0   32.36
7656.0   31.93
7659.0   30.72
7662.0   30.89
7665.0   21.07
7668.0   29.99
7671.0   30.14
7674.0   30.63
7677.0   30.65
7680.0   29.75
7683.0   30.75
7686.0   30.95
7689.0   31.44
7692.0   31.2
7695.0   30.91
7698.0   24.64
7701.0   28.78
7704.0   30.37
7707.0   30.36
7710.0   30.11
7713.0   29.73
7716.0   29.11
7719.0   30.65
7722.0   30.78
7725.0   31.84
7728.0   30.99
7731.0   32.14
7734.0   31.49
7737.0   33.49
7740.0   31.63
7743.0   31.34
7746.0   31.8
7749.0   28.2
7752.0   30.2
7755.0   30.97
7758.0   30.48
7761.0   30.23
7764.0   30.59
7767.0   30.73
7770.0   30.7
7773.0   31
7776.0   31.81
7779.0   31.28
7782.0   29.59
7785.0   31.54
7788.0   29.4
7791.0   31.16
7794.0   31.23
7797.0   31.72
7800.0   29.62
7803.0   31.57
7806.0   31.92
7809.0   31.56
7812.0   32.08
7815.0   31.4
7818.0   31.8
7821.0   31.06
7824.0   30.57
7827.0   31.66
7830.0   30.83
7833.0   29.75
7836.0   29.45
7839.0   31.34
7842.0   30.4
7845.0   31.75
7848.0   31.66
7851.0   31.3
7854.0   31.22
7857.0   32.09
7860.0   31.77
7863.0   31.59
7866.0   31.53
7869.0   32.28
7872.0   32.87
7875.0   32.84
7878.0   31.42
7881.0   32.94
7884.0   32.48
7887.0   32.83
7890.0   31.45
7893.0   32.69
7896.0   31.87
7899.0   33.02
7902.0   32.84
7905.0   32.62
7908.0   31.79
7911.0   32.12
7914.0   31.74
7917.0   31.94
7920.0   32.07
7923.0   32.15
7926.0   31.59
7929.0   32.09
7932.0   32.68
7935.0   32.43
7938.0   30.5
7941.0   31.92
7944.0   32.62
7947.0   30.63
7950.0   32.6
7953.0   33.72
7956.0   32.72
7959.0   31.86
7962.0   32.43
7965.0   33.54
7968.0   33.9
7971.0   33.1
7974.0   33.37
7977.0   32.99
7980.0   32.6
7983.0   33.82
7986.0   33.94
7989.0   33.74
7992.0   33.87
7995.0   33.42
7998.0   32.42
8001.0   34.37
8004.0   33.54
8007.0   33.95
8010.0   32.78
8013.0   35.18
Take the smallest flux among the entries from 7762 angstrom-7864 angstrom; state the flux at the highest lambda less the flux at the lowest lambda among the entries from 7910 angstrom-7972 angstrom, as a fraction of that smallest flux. 0.033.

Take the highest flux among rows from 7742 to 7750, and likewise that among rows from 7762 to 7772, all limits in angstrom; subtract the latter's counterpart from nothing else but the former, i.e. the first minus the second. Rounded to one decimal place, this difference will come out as 1.1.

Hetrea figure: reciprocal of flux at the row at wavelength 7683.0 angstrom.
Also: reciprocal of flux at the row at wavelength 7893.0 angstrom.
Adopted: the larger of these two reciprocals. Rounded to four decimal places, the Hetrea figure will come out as 0.0325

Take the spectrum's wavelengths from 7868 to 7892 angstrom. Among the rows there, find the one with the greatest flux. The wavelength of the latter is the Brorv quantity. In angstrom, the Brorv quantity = 7881.0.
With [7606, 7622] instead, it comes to 7608.0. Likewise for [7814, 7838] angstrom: 7818.0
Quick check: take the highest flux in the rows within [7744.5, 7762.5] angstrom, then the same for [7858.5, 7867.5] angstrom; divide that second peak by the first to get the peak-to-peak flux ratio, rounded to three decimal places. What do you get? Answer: 0.999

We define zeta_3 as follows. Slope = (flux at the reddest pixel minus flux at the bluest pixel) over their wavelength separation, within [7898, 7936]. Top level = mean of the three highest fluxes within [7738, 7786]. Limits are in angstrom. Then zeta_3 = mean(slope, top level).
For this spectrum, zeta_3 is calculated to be 15.87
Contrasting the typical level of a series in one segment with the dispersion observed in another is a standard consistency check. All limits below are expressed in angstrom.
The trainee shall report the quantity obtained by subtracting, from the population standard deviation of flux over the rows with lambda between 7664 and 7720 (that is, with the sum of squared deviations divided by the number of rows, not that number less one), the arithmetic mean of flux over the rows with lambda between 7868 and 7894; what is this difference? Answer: -30.0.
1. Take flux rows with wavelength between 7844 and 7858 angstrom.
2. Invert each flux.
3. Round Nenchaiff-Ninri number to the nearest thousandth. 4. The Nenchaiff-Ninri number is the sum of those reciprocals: 0.158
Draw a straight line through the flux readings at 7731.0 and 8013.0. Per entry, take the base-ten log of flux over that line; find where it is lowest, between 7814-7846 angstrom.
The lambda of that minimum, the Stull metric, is 7836.0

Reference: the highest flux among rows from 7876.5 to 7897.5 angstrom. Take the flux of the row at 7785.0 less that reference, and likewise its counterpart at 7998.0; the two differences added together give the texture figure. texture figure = -2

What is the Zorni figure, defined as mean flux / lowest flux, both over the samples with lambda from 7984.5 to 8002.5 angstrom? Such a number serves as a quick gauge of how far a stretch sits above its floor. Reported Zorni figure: 1.04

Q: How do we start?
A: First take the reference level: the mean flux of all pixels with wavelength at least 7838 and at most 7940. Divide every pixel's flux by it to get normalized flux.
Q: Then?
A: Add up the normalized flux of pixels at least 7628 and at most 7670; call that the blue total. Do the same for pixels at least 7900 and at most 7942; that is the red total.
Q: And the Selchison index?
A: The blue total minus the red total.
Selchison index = -0.43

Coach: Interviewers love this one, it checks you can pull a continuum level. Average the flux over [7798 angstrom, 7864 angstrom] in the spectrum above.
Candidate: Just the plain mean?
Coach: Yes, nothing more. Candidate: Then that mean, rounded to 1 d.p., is 31.2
